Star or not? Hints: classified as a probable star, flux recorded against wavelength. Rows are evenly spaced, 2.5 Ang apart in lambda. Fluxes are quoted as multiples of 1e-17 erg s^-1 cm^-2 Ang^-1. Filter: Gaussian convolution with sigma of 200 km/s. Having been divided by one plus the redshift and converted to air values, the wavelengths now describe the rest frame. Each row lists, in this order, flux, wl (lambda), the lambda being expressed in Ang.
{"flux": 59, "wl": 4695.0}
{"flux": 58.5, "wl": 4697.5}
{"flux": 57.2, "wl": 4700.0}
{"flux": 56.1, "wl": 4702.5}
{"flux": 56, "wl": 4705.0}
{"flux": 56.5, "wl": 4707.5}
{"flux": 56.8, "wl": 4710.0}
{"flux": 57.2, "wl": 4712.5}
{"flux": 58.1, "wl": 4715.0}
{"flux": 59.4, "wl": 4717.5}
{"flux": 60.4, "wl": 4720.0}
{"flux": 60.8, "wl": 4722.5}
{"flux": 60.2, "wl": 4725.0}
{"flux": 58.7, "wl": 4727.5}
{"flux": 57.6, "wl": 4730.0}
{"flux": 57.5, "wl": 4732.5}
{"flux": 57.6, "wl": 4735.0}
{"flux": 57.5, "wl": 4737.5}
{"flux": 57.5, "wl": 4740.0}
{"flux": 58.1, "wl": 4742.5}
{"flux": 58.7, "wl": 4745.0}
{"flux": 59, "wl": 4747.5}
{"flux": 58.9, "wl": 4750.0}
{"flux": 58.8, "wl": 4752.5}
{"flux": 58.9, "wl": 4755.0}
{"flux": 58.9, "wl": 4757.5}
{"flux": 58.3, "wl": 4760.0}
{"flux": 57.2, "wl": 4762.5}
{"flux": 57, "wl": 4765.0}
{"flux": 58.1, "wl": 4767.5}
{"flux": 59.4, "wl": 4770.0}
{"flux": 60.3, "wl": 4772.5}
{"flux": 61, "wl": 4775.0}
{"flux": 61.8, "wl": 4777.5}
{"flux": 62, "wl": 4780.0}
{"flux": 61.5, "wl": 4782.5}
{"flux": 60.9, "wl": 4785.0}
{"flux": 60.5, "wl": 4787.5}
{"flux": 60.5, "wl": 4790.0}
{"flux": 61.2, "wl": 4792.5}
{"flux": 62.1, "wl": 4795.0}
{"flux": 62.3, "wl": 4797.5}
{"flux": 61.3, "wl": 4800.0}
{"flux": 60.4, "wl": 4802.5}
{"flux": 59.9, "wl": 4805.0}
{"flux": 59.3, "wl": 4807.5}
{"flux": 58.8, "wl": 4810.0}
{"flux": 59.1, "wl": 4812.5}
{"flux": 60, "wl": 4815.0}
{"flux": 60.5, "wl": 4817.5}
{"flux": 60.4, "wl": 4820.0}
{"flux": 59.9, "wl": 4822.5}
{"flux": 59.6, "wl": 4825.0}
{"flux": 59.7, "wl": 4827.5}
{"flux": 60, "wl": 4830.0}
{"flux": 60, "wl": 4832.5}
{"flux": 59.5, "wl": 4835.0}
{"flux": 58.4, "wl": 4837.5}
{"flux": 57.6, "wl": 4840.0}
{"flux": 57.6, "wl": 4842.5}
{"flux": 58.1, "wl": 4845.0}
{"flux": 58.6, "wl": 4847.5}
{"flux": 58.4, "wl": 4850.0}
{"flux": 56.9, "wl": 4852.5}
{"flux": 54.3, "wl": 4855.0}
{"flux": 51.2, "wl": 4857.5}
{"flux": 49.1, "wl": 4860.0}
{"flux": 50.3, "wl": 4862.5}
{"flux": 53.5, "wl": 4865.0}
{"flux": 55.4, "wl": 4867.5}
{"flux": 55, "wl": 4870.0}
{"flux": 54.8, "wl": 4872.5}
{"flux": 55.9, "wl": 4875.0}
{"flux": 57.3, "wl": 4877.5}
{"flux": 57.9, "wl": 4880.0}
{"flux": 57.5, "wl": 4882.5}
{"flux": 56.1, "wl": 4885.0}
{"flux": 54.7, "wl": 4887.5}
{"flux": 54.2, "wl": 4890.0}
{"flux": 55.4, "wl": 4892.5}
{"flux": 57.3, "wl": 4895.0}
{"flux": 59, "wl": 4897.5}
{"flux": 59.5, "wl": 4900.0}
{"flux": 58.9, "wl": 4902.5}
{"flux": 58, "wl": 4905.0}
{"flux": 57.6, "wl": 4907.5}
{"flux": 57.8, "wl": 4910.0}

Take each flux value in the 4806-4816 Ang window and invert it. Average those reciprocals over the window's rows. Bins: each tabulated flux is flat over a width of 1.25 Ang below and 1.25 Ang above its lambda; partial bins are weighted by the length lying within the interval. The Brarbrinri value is 0.0169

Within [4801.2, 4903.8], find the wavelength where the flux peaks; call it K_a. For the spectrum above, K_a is 4817.5 Ang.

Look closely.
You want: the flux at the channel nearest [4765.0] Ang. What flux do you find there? 57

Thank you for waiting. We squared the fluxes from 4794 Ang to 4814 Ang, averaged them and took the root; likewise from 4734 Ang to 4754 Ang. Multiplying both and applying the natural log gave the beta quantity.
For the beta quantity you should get 8.17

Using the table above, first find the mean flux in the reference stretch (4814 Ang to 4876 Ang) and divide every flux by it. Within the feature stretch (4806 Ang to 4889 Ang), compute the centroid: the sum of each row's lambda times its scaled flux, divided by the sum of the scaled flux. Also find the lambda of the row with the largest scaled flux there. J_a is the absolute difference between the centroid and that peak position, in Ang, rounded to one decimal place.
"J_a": 29.2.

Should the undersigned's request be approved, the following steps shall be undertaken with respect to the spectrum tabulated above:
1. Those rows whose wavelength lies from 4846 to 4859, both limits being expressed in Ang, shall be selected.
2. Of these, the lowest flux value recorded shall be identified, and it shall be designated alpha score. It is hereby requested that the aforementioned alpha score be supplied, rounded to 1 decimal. 51.2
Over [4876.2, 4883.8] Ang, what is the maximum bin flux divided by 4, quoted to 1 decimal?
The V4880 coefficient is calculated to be 14.5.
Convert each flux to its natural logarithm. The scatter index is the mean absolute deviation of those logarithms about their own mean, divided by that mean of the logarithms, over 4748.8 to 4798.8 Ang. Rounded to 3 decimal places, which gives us 0.006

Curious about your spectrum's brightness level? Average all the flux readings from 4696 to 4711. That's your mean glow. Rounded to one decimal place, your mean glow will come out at 56.9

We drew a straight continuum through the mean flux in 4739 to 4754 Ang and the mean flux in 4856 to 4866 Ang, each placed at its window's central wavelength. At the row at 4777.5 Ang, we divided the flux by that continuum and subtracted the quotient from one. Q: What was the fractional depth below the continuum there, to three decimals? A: -0.094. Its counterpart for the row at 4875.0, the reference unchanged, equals -0.115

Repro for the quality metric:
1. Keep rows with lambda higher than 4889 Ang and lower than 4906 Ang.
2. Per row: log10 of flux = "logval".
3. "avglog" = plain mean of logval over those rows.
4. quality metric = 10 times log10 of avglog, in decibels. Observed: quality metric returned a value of 2.45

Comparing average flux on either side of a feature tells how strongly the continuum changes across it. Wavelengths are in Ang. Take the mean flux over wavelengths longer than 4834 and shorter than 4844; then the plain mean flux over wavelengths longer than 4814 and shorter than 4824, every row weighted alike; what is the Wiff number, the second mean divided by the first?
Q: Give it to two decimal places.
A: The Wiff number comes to 1.03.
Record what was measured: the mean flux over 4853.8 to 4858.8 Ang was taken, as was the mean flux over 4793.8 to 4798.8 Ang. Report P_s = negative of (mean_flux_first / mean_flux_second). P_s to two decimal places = -0.85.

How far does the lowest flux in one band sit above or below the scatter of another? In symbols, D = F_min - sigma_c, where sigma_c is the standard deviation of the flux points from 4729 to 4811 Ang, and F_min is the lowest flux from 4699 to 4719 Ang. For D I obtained 54.4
